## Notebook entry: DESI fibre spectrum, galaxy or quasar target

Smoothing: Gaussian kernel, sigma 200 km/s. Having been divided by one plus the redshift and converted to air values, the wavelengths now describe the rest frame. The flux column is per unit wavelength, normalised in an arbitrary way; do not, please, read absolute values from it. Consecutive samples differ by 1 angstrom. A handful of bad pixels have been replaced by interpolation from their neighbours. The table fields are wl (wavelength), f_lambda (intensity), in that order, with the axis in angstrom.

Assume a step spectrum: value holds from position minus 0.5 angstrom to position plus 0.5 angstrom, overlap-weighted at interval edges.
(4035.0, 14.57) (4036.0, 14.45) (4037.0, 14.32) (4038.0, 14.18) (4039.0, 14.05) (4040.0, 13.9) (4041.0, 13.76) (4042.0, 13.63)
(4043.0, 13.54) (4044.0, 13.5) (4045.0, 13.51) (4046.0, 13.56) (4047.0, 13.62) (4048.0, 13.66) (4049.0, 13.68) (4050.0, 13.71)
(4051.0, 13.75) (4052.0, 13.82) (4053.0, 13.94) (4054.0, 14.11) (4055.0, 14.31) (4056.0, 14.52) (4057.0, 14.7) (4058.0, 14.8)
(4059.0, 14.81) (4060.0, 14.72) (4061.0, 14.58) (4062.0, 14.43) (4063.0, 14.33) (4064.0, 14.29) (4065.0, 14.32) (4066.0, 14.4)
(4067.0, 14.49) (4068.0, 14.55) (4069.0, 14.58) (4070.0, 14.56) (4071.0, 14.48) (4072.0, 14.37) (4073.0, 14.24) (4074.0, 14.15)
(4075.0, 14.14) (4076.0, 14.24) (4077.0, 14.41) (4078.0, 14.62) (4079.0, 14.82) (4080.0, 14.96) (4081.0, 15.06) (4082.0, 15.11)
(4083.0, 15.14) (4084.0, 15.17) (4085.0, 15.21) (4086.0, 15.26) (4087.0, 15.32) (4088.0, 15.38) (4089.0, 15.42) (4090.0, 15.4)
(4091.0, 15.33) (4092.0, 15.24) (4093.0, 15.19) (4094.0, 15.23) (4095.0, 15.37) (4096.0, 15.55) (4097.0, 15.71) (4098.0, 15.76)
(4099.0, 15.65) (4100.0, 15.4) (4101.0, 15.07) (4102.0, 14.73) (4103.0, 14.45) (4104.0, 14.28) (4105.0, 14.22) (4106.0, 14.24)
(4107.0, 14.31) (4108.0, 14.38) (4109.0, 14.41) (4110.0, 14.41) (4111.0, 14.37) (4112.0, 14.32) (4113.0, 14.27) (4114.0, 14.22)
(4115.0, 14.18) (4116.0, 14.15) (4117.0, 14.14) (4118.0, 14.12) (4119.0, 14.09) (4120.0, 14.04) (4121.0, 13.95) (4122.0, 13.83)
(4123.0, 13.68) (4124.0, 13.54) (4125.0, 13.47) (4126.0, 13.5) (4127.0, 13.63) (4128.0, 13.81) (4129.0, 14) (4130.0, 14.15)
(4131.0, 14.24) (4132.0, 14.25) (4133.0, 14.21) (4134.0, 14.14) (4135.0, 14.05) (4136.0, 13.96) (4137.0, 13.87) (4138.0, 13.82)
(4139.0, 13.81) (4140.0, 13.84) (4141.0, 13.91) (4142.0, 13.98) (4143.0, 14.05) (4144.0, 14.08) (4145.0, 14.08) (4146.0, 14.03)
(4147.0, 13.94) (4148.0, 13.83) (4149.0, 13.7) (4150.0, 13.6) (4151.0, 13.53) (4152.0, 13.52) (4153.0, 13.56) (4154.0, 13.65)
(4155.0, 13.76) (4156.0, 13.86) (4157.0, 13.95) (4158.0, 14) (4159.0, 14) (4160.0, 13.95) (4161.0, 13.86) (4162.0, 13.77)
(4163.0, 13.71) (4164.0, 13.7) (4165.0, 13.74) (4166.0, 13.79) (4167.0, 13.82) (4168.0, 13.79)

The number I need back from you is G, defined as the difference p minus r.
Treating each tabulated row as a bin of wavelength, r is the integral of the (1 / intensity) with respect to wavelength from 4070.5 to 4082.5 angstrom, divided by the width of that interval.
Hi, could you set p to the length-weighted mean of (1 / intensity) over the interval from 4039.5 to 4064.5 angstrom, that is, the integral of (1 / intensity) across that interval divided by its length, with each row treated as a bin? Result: 0.002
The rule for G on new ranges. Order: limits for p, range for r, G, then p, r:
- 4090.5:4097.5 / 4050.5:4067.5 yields -0.005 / 0.0651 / 0.070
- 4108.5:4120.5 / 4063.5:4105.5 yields 0.003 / 0.0703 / 0.067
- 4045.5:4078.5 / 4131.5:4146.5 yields -0.001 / 0.0701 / 0.071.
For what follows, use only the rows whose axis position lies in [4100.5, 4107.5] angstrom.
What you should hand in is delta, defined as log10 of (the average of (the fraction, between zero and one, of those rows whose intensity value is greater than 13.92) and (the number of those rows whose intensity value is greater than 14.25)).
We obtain 0.48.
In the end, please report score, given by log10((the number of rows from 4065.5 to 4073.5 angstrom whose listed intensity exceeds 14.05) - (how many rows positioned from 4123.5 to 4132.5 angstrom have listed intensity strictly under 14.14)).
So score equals 0.30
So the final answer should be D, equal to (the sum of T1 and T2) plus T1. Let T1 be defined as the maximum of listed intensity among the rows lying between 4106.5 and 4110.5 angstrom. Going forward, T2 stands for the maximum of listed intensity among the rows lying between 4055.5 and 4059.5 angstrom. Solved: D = 43.6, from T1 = 14.41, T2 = 14.81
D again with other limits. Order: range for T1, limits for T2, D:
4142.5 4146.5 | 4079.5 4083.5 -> 43.3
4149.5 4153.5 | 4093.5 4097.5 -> 42.9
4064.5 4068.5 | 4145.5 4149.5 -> 43.1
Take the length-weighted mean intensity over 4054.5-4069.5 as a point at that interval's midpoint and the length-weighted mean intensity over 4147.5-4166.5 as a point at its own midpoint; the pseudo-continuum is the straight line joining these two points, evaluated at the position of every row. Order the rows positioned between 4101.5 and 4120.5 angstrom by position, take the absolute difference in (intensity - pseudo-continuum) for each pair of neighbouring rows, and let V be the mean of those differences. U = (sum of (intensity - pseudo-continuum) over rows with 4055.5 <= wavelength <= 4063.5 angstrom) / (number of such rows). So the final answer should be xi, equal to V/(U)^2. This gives 12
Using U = 0.1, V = 0.056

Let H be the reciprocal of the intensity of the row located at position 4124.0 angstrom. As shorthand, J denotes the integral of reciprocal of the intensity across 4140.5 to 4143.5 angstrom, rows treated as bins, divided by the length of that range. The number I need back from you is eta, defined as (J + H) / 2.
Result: 0.0727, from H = 0.074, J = 0.0715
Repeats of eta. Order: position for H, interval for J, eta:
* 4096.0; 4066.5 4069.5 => 0.0665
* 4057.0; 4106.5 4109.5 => 0.0688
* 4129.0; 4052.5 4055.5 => 0.0711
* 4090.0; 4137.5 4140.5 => 0.0686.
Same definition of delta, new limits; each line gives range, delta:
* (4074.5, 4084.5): 0.65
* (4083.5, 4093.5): 0.74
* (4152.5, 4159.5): -0.67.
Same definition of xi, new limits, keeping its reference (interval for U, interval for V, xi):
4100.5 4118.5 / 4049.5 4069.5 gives 2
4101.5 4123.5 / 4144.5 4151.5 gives 8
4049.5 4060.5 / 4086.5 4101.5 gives 1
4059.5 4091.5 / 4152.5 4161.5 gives 1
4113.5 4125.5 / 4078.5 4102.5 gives 9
